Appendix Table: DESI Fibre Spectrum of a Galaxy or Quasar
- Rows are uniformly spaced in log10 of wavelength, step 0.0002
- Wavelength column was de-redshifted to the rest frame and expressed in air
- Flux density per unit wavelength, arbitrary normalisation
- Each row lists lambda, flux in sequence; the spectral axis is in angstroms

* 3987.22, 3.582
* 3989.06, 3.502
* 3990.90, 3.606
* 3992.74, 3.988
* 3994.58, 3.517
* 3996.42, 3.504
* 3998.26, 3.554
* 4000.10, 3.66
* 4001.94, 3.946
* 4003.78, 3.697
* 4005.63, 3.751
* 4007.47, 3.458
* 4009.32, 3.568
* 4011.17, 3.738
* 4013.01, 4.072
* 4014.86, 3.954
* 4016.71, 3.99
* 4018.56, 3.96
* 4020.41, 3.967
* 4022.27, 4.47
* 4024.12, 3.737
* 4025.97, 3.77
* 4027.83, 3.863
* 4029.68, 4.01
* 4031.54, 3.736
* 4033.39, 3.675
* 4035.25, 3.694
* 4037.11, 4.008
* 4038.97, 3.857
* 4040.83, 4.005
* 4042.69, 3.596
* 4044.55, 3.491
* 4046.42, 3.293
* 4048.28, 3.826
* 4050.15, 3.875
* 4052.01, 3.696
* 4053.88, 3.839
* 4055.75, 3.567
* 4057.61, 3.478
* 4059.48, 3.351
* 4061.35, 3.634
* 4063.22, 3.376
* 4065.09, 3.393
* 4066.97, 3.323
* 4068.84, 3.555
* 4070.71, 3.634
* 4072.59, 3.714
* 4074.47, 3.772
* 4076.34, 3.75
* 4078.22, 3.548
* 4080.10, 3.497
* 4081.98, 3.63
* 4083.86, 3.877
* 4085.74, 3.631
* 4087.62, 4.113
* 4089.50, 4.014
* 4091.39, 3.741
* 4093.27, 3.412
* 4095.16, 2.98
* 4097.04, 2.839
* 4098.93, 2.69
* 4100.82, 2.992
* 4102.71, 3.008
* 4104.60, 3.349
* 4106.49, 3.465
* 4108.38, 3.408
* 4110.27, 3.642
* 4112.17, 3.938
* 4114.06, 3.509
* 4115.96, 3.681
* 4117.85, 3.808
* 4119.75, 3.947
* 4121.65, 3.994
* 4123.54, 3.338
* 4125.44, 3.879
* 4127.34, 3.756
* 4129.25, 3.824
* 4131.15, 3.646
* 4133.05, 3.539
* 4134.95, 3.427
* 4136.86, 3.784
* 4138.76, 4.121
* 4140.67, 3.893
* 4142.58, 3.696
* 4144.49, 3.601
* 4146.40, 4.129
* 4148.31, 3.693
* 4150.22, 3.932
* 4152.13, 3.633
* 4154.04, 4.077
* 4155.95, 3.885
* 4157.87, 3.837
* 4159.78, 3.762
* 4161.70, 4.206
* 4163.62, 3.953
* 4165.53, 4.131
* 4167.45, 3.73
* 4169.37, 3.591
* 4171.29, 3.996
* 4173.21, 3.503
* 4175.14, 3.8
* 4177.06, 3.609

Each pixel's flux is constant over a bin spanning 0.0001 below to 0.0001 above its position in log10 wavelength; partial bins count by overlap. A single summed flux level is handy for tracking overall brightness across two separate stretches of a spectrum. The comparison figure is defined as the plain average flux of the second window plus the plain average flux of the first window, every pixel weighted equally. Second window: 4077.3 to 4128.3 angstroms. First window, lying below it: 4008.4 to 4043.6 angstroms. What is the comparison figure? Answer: 7.42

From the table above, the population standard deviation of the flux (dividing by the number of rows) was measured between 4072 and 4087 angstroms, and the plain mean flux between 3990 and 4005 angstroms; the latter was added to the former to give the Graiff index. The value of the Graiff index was 3.80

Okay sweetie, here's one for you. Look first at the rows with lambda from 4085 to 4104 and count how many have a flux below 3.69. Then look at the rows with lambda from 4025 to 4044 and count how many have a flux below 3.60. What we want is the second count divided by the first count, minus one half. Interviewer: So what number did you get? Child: -0.4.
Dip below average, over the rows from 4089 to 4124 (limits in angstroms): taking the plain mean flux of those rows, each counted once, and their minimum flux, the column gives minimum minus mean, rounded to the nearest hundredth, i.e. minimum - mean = -0.77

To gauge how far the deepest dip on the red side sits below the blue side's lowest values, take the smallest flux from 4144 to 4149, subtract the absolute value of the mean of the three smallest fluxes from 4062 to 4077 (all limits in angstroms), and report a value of 0.24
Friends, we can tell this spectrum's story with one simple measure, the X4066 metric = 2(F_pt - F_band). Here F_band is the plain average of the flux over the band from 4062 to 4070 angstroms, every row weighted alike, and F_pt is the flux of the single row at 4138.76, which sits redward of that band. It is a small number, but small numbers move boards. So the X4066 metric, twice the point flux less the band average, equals 1.4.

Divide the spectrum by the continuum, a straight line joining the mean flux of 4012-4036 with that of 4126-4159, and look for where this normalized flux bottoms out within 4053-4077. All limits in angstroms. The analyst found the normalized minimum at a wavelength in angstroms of 4066.97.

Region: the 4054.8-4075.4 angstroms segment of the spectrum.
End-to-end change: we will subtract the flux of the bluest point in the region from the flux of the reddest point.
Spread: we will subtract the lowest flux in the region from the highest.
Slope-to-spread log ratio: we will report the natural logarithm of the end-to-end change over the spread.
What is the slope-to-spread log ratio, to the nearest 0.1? -0.8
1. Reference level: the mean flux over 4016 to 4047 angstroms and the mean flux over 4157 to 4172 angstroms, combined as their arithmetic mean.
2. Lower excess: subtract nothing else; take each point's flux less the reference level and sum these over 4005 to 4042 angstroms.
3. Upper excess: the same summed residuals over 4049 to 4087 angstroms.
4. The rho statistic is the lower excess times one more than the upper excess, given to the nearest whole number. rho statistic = 0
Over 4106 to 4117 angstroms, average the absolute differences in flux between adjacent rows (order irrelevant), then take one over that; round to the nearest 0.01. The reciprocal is 4.21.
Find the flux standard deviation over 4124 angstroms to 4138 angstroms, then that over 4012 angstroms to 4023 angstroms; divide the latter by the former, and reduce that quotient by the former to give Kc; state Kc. 1.1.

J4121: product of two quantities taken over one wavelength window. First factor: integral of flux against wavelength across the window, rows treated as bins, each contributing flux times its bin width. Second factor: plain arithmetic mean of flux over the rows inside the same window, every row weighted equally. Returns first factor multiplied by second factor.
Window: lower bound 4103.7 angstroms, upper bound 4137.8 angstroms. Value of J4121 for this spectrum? 458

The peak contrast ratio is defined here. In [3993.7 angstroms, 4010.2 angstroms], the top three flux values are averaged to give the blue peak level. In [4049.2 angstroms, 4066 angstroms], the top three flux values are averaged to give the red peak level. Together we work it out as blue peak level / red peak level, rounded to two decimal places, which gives 1.00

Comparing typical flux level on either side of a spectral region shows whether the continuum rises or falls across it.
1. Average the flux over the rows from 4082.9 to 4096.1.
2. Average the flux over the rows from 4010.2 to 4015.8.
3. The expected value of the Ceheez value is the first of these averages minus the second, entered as -0.24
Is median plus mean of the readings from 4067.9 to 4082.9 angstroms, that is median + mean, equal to 7.3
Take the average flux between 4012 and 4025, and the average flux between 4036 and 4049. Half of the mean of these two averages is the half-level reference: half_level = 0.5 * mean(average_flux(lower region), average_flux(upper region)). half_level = 1.94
